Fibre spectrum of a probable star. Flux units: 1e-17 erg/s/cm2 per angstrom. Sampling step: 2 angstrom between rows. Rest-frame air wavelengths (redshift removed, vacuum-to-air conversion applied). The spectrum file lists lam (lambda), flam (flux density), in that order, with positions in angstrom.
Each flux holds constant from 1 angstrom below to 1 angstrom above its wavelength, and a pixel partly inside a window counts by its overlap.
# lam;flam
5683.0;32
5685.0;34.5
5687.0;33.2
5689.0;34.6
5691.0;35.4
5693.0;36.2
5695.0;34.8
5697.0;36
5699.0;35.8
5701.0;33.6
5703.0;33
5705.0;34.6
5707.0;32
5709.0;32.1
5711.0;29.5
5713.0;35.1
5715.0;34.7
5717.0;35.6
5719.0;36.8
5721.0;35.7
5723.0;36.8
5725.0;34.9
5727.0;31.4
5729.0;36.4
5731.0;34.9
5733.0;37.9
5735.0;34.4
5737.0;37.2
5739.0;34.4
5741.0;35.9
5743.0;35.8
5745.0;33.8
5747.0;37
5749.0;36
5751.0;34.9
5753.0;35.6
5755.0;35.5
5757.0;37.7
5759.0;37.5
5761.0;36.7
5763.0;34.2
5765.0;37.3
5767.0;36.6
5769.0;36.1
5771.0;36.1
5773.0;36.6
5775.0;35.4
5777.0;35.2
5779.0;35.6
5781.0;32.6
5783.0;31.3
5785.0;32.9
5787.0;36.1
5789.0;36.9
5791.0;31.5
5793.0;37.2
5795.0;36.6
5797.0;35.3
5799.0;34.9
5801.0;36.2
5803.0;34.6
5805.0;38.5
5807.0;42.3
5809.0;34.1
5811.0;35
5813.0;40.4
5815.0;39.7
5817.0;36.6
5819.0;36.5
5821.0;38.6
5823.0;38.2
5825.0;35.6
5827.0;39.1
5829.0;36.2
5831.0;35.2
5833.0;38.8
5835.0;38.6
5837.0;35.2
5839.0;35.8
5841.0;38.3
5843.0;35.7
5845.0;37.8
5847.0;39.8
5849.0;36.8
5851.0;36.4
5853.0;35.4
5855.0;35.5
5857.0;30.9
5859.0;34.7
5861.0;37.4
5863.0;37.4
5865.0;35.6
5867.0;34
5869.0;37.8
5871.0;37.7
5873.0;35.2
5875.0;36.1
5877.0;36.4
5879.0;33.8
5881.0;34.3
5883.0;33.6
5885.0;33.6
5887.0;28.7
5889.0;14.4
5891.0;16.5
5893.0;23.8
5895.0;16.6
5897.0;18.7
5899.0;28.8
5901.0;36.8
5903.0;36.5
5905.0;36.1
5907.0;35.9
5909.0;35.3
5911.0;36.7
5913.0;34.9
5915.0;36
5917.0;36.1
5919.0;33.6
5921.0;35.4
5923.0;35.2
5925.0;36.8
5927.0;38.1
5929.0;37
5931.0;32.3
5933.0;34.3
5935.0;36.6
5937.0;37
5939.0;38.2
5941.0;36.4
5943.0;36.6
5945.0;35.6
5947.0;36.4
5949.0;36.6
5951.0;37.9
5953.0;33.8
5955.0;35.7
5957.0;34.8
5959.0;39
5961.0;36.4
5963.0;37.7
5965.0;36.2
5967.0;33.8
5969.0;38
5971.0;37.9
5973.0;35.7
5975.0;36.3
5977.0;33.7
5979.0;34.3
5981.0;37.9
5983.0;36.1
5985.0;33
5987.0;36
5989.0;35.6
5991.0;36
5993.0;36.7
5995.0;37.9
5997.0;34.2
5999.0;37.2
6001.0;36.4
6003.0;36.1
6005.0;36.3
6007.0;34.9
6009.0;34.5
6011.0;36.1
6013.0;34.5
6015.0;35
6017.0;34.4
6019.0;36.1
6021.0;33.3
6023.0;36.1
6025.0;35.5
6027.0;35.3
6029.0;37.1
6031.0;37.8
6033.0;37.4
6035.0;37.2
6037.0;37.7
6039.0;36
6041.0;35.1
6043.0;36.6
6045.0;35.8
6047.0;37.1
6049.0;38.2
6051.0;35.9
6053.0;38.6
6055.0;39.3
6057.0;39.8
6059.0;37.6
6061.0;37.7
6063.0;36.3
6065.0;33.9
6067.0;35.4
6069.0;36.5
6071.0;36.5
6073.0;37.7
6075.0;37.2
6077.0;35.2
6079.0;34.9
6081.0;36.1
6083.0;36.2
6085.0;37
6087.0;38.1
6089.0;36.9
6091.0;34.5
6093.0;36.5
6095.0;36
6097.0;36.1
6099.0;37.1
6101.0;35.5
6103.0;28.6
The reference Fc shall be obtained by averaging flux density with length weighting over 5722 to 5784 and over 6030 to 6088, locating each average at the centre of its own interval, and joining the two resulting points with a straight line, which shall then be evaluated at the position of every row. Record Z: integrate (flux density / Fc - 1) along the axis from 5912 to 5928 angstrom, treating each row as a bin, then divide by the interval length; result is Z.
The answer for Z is -0.014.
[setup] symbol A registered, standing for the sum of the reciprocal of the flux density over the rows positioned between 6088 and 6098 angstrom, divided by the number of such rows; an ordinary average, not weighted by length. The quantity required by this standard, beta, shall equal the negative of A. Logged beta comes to -0.0278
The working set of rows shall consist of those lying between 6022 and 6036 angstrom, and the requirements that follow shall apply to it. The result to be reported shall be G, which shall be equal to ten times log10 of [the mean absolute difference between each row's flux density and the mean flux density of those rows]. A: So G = -1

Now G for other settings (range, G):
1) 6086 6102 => -1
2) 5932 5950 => -2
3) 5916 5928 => 1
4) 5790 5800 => 2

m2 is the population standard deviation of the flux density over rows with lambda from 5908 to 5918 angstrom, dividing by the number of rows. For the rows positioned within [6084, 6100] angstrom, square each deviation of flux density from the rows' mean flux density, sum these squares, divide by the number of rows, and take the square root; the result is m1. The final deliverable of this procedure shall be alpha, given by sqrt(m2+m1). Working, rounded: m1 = 1.0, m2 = 0.6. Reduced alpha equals 1.27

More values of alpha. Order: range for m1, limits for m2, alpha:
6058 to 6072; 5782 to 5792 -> 1.88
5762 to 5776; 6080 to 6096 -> 1.37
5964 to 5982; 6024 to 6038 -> 1.61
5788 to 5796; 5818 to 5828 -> 1.92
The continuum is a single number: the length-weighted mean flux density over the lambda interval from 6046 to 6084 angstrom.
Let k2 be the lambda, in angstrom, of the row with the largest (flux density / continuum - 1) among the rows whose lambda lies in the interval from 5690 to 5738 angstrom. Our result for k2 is 5733.0 angstrom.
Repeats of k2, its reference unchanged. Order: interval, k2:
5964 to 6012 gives 5969.0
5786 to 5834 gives 5807.0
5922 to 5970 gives 5959.0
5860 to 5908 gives 5869.0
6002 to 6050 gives 6049.0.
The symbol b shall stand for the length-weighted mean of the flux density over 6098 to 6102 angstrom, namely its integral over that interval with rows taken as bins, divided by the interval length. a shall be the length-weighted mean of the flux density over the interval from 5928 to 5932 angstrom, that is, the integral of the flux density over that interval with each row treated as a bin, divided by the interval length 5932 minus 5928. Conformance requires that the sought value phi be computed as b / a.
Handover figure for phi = 1.05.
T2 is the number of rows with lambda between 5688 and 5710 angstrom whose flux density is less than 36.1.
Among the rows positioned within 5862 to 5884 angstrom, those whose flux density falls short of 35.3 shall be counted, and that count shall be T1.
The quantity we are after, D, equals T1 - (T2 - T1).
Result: 0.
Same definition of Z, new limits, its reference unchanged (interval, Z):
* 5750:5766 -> 0.017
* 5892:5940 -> -0.073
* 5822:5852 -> 0.035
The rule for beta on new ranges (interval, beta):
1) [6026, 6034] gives -0.0271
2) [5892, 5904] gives -0.0408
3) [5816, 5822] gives -0.0269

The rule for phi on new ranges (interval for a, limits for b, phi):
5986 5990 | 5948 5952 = 1.04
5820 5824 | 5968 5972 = 0.99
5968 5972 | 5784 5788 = 0.91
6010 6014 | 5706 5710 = 0.91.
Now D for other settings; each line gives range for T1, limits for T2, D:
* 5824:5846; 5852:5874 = -3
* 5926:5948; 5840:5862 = -1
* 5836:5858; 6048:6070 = 1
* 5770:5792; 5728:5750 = 3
